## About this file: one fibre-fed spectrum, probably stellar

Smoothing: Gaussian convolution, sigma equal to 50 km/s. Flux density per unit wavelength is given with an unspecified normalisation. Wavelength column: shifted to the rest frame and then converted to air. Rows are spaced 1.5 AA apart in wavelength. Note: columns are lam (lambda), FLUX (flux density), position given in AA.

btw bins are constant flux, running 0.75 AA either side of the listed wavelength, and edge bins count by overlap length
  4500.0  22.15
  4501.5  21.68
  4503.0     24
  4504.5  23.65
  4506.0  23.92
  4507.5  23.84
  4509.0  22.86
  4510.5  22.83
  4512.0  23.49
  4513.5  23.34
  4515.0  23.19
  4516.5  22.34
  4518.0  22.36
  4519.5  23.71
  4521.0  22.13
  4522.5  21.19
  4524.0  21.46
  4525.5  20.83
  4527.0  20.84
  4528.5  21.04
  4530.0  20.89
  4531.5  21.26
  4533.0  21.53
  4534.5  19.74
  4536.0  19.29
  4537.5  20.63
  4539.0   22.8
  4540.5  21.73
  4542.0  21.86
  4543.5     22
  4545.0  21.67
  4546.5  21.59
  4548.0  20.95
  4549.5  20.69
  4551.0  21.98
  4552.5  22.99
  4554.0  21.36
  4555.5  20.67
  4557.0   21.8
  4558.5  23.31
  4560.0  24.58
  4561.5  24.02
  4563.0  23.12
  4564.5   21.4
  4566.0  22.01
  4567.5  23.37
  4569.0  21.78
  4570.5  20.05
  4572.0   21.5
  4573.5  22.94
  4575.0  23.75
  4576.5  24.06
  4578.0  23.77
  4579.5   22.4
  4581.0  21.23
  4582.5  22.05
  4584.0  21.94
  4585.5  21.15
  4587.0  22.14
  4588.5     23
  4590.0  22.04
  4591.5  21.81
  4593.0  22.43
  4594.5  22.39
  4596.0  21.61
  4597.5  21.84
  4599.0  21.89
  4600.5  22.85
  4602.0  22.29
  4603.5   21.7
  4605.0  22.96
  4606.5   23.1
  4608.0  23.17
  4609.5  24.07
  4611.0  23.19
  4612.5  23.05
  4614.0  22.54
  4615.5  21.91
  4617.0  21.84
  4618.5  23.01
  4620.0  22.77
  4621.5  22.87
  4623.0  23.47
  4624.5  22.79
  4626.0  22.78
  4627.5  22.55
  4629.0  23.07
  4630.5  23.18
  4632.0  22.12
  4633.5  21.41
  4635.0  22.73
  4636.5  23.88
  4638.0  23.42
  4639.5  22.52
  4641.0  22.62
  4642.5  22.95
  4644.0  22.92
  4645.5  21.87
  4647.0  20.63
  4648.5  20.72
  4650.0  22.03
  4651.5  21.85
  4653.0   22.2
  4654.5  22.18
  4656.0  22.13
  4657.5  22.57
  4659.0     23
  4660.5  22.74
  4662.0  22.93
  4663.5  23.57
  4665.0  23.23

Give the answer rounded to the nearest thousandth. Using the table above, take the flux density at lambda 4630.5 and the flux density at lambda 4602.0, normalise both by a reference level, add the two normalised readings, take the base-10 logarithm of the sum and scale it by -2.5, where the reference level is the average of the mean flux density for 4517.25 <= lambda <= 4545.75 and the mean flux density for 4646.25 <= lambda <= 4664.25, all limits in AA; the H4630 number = -0.797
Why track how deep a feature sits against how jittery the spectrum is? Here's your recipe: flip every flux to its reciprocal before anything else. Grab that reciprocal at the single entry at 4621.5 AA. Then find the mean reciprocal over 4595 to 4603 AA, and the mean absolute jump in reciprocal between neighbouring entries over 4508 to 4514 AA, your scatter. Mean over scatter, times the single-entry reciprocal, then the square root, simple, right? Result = 2.0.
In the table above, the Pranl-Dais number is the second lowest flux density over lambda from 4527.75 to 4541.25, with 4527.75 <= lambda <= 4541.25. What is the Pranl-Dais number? 19.74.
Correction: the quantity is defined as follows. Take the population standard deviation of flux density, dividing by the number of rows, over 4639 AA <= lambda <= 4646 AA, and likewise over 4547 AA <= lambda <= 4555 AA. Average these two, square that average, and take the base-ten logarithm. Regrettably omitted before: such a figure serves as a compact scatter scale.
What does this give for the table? -0.4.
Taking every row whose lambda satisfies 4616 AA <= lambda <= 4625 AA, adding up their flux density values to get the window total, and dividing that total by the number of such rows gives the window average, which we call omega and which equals 22.8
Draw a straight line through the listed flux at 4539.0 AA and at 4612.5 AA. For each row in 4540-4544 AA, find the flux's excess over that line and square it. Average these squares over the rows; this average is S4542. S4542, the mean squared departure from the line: 0.91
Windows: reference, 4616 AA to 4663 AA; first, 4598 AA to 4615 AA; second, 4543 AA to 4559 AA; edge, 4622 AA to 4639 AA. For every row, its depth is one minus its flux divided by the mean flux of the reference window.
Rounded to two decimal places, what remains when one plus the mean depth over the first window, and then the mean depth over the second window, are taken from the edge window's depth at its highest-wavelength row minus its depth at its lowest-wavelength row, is -1.02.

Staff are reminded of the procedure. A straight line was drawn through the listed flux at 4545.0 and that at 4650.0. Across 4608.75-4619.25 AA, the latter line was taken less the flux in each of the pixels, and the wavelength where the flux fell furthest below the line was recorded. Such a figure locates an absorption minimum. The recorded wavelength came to 4617.0 AA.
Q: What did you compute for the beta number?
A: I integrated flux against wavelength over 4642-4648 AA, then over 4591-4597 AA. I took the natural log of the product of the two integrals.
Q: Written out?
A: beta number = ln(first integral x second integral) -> 9.8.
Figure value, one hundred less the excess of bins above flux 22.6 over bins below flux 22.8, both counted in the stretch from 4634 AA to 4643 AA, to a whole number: 98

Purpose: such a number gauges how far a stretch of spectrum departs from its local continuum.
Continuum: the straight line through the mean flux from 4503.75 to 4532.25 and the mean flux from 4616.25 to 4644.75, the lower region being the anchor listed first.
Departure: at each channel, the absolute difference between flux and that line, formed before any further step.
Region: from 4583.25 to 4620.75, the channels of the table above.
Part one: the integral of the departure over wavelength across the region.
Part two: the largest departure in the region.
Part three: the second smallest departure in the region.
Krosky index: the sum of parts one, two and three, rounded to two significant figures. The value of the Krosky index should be 24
